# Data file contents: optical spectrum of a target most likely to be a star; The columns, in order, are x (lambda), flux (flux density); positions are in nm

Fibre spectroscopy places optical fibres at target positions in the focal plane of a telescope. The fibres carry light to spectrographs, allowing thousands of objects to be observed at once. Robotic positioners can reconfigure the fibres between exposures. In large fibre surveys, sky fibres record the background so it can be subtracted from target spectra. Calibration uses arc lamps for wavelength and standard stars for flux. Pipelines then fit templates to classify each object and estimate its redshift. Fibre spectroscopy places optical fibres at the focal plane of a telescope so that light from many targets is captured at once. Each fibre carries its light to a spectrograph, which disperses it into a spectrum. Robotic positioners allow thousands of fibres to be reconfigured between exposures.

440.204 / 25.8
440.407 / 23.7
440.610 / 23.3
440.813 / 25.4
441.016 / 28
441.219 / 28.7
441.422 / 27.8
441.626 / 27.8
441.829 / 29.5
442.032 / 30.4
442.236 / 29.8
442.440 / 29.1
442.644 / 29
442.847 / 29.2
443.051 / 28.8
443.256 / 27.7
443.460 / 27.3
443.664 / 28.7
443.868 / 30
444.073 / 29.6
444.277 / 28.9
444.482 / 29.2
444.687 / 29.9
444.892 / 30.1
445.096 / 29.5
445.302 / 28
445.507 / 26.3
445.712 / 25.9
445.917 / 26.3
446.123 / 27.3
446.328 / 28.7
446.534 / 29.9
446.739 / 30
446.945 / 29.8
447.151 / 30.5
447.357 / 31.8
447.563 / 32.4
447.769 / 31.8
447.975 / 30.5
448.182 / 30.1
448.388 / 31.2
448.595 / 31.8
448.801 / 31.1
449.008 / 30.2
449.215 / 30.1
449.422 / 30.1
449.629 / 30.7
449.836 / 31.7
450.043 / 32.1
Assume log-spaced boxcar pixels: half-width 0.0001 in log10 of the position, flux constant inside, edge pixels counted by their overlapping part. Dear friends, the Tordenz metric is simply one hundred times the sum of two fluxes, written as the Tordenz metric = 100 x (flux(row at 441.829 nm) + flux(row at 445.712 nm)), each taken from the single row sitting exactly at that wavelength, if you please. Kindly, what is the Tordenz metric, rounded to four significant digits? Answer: 5540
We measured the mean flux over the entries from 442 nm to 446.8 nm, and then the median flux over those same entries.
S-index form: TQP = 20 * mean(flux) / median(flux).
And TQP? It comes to 19.8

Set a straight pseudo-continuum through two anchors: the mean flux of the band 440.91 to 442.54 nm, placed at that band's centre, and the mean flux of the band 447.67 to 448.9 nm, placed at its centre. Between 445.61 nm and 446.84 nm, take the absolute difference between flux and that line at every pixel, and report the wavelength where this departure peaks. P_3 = 445.712 nm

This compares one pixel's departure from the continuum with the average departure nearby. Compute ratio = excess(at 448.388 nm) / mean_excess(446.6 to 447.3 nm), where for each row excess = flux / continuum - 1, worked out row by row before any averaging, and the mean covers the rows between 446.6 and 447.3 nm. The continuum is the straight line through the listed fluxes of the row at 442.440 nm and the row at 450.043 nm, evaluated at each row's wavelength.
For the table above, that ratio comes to 0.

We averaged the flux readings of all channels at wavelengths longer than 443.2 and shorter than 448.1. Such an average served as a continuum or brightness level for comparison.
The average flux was 29.2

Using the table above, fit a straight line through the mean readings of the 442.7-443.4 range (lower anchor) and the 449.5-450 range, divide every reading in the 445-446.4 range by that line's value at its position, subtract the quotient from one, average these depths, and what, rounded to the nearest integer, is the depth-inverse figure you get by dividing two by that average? 27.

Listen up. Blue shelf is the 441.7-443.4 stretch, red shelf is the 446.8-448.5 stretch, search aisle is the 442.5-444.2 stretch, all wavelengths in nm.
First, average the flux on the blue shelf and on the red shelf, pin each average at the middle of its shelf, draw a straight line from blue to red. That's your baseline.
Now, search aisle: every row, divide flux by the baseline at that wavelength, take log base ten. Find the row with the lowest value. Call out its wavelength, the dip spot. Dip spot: 443.460 nm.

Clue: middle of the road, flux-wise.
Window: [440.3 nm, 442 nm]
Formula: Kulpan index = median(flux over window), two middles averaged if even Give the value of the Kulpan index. 27.8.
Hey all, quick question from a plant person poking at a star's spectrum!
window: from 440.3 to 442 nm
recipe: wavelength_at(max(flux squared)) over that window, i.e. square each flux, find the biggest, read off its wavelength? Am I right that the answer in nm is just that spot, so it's 441.829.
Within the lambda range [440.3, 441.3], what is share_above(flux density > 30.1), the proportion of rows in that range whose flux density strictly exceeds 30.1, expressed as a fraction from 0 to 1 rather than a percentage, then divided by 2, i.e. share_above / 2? 0.00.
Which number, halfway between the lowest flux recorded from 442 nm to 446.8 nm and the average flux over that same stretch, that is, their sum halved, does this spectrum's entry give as 27.3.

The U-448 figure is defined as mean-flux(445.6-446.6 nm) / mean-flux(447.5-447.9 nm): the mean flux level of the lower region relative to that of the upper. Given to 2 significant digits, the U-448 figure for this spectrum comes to 0.86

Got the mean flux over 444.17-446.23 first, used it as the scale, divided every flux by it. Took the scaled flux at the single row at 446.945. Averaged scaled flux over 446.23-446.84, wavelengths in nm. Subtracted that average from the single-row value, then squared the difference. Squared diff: 0.0001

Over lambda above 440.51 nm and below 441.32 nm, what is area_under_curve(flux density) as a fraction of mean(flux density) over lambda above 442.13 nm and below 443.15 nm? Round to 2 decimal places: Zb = 0.73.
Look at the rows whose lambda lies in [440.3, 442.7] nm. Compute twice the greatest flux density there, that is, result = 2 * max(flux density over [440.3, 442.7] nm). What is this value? 60.8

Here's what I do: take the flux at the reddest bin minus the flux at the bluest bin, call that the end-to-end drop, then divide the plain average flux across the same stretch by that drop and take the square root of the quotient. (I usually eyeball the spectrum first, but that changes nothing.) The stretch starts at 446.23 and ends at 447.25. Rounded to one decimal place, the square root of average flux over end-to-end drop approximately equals 4.1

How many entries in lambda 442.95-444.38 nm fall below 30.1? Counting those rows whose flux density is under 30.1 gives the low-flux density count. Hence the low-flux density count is 7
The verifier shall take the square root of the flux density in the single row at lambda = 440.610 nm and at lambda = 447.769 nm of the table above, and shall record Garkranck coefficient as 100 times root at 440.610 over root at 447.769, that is 85.6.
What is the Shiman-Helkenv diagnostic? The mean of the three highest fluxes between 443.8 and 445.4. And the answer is 30.0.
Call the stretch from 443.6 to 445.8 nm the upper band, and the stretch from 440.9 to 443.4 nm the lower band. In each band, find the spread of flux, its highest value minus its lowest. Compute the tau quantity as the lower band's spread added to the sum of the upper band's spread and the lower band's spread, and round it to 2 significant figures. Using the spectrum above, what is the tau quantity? 9.6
